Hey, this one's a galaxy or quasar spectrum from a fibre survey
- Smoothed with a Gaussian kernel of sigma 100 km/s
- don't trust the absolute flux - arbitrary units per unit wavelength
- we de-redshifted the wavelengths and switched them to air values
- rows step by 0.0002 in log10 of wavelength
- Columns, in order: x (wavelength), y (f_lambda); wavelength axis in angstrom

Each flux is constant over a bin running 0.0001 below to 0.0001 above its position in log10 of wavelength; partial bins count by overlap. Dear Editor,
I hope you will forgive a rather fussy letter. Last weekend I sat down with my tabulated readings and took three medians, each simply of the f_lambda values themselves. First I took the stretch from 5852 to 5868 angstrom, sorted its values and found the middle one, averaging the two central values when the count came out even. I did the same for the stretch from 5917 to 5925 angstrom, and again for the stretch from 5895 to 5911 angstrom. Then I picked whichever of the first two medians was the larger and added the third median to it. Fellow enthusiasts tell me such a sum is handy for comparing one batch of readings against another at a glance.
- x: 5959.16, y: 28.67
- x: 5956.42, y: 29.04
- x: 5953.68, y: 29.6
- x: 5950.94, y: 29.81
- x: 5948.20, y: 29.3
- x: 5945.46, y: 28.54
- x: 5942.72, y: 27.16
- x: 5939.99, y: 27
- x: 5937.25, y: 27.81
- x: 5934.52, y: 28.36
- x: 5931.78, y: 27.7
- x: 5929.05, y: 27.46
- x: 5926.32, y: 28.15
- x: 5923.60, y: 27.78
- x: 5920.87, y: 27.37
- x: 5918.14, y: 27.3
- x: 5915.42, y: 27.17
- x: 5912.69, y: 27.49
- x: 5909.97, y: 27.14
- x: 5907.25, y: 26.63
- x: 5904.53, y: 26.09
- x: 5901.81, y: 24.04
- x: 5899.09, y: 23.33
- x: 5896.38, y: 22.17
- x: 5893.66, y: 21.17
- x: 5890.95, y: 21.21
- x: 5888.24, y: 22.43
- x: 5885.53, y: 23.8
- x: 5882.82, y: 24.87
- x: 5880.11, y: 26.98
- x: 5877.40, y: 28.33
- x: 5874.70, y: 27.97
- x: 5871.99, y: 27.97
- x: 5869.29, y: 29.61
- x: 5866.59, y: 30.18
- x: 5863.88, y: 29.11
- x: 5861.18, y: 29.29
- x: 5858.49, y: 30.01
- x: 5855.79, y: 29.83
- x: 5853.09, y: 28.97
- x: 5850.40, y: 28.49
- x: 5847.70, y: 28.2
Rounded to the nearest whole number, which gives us 55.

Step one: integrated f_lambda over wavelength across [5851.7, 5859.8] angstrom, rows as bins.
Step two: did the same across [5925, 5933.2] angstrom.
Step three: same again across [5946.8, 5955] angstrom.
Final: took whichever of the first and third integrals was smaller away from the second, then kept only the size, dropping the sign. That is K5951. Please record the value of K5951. 12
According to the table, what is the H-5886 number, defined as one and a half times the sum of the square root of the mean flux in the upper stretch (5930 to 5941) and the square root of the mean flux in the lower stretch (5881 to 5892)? 15.1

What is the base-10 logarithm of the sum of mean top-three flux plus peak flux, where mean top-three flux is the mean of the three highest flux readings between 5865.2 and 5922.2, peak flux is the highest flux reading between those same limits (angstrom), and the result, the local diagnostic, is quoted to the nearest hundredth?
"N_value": 1.77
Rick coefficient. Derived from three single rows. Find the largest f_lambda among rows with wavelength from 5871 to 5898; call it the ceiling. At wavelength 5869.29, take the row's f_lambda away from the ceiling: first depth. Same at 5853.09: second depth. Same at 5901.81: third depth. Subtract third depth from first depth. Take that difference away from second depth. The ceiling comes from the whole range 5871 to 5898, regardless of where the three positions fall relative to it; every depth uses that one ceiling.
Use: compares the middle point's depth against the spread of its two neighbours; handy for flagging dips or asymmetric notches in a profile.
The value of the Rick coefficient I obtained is 4.9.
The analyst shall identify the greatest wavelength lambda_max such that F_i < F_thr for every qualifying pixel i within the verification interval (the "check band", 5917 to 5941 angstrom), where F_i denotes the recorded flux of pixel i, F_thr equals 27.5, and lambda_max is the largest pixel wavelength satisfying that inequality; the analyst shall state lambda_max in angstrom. 5939.99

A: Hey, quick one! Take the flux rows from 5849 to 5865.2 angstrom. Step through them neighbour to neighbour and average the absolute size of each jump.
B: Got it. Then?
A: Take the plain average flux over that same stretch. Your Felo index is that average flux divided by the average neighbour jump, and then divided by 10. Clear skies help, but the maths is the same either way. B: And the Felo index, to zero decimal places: 6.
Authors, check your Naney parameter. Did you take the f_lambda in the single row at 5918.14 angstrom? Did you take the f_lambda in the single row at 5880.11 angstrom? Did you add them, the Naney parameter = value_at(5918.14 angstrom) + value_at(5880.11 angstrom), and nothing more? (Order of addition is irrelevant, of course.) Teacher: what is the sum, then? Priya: 54.3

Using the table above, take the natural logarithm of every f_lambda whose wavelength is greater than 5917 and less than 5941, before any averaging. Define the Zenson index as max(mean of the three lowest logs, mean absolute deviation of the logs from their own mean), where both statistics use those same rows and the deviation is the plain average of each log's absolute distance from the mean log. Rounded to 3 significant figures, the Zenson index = 3.30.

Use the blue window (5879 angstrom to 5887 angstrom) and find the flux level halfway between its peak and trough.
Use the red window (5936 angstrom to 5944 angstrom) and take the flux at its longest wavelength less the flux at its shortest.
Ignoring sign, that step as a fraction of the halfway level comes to 0.026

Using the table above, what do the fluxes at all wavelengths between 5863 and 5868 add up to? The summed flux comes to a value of 59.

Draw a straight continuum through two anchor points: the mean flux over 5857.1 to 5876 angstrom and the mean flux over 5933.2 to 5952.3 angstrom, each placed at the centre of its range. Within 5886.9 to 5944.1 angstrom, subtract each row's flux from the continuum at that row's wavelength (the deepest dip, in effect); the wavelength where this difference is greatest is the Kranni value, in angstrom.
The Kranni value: 5893.66 angstrom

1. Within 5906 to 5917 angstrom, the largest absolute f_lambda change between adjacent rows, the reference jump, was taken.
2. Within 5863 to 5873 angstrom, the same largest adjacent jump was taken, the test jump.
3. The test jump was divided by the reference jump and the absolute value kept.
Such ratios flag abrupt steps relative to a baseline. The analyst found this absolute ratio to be 3.2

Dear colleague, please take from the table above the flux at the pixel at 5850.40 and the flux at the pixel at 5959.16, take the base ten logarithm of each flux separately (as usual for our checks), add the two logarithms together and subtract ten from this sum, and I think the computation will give -7.09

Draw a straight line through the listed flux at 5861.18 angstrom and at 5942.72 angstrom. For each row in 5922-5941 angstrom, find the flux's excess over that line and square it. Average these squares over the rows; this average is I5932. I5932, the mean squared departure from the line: 0.2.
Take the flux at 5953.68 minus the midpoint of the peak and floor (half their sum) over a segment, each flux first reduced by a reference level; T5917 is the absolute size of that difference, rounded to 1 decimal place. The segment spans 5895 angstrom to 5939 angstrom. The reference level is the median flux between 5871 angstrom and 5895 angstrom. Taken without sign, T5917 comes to 4.3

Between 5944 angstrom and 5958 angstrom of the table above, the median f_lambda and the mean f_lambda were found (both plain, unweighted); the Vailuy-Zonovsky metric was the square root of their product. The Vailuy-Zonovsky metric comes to 29.3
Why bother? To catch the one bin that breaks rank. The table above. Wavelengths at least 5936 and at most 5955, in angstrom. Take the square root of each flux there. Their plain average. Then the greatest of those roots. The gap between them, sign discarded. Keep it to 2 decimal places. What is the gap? 0.13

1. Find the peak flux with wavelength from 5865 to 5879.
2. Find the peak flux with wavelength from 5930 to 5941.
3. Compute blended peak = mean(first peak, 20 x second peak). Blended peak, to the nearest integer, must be 299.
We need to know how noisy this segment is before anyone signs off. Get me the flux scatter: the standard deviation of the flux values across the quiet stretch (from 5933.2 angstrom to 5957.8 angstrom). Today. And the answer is 1.0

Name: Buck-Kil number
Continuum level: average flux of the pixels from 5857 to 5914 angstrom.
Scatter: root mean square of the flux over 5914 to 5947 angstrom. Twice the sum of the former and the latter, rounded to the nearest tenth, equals 107.7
